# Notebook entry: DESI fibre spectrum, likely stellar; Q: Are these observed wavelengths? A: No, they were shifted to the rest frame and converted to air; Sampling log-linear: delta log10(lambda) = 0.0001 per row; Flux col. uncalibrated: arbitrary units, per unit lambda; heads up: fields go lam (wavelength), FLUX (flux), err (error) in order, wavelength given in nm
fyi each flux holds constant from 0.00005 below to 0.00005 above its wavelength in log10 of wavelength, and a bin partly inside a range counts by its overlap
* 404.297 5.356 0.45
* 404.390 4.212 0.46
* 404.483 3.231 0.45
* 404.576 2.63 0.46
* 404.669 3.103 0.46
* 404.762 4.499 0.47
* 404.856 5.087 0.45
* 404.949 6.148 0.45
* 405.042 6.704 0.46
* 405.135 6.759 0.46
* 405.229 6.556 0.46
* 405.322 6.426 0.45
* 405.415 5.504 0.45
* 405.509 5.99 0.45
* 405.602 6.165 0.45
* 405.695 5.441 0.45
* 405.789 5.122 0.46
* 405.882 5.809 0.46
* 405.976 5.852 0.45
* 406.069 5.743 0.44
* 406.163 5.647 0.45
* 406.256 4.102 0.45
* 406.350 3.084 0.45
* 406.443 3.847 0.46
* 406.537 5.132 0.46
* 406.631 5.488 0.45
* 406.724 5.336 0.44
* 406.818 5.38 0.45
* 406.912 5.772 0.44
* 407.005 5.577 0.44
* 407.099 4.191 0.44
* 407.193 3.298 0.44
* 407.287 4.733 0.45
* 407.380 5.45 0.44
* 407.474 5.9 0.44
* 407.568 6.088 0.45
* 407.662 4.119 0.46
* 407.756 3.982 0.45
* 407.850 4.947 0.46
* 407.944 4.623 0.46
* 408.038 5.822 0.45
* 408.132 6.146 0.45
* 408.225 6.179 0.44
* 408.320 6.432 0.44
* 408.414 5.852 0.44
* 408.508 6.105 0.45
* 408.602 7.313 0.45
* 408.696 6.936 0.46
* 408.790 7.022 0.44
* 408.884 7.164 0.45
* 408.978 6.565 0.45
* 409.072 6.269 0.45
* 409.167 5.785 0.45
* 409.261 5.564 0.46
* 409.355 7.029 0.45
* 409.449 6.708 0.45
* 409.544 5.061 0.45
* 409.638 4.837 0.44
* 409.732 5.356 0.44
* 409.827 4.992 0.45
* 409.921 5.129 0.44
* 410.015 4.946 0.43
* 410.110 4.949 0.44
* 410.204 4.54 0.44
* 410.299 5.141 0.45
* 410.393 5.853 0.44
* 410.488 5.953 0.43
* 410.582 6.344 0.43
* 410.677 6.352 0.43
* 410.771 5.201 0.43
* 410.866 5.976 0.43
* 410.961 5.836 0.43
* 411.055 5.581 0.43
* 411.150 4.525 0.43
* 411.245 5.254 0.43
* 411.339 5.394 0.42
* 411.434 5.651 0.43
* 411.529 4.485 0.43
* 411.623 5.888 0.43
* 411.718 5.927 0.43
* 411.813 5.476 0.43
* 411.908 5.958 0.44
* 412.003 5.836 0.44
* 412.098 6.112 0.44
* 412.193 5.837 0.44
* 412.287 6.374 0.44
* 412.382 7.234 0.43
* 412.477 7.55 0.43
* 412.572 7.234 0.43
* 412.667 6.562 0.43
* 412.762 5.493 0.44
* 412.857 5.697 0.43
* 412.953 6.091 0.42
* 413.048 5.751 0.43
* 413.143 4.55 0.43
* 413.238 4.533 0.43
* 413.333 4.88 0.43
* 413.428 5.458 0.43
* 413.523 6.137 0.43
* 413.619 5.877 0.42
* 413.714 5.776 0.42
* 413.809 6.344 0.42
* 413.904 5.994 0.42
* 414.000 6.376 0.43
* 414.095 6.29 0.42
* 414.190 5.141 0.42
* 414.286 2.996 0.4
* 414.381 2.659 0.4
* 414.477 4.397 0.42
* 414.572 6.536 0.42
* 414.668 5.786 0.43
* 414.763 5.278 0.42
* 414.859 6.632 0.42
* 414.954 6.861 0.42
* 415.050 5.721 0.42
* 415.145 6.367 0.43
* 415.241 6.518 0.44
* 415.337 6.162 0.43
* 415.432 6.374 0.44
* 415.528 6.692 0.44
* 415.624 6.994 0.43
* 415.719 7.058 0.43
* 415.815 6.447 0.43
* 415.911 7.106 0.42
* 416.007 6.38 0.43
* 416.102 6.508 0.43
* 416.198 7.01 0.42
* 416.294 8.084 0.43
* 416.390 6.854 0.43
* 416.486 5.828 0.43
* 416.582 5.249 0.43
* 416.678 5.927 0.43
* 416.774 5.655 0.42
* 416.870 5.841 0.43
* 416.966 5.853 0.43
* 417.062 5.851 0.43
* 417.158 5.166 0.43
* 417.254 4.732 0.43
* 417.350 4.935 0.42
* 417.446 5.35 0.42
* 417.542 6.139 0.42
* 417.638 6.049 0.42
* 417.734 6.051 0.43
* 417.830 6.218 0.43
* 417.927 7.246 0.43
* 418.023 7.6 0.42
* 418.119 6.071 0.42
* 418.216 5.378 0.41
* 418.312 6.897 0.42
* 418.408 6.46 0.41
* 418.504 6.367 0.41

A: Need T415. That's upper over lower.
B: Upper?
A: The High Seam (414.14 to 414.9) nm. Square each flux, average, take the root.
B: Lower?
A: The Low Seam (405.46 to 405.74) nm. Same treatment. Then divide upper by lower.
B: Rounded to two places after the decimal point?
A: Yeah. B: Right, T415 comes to 0.87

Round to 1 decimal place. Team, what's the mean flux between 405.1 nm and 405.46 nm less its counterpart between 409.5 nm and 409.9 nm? 1.2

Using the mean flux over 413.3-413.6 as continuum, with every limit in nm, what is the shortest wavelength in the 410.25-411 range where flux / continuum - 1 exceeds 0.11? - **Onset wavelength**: 410.582 nm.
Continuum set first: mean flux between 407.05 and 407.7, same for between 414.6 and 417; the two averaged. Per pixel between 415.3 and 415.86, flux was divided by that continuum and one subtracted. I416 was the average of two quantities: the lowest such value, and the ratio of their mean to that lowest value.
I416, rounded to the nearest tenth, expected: 1.0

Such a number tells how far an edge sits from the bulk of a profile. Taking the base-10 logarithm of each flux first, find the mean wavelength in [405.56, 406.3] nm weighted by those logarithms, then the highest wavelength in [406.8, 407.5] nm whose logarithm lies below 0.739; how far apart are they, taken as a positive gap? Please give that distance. 1.46 nm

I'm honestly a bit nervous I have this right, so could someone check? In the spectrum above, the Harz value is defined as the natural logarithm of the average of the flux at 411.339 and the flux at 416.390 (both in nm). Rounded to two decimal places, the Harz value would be 1.81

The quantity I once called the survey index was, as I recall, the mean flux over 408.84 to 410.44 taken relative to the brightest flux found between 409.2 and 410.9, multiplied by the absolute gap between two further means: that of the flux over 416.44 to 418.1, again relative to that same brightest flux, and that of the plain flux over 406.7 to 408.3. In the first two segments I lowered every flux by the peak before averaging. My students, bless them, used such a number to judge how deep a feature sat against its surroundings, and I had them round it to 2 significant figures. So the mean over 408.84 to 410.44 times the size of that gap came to -8.8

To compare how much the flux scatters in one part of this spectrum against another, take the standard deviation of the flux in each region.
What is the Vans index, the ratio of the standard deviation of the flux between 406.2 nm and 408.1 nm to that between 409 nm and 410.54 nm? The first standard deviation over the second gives 1.3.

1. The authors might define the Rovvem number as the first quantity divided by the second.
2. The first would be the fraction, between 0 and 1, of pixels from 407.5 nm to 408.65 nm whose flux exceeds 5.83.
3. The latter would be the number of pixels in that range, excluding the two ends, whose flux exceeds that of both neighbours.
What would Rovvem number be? 0.292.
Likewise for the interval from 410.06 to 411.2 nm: 0.250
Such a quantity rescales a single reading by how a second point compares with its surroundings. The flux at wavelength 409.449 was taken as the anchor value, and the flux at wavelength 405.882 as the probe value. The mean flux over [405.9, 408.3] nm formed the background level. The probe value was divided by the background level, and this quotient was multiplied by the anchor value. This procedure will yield 7.7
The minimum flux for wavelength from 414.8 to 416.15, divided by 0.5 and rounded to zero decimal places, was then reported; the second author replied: 11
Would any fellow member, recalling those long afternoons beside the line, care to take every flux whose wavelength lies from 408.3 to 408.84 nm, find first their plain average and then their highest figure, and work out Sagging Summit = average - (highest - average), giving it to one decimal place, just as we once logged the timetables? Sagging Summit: 5.9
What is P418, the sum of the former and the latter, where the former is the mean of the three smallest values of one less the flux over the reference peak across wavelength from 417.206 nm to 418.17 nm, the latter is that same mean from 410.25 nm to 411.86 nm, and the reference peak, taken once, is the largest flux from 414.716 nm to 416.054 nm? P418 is 0.14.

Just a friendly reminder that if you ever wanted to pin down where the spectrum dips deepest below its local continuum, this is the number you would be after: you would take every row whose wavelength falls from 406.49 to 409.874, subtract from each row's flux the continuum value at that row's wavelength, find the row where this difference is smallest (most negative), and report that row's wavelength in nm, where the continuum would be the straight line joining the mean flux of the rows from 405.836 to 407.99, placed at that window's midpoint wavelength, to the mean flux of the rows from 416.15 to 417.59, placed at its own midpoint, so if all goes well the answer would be 407.193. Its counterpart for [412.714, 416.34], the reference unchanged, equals 414.381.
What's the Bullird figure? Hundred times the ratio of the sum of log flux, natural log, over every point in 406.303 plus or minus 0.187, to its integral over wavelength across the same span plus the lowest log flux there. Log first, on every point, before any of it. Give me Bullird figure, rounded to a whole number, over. 340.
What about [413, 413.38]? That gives 301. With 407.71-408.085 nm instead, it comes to 318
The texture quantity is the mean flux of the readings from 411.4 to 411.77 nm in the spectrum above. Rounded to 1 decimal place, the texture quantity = 5.5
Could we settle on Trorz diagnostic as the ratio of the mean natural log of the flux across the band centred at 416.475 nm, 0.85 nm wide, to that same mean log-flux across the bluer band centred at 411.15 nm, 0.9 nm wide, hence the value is 1.10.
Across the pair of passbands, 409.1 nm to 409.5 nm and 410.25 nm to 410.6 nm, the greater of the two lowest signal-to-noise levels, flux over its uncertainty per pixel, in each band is 12.1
